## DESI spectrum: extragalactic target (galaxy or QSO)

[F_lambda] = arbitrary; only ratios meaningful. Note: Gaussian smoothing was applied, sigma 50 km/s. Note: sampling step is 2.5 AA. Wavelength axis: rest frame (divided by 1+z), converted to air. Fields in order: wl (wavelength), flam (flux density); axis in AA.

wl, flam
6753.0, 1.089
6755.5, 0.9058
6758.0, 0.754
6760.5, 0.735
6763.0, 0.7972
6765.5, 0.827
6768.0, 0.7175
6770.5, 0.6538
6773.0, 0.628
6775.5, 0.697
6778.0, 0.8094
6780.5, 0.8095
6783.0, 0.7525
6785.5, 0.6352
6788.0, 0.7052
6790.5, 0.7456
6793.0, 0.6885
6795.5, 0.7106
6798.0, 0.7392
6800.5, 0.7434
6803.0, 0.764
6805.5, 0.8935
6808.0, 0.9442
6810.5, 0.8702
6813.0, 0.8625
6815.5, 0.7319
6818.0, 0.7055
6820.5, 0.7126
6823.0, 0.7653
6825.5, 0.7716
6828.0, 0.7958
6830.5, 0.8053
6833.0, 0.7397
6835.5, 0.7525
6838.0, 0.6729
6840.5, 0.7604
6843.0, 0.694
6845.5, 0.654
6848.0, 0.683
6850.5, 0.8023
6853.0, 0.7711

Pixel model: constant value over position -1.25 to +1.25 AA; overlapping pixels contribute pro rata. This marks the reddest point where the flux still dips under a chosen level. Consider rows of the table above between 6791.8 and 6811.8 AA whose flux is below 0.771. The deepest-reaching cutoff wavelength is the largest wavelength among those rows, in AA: 6803.0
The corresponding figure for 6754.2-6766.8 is 6760.5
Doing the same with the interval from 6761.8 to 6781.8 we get 6775.5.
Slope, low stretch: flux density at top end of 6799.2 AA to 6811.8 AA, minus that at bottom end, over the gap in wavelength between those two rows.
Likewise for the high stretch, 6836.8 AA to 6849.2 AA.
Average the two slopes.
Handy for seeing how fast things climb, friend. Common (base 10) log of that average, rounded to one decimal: -2.2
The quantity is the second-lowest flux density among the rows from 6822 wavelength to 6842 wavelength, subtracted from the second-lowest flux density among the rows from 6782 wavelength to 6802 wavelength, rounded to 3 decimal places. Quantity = -0.051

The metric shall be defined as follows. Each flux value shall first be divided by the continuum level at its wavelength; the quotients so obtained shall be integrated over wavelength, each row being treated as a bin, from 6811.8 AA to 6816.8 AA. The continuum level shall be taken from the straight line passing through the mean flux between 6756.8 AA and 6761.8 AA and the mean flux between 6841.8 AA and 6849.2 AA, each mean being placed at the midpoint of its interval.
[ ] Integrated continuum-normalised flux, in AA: 5.7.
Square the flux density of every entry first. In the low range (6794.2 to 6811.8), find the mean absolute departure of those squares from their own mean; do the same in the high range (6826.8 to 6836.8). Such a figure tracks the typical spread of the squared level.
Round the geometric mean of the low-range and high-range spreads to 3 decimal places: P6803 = 0.074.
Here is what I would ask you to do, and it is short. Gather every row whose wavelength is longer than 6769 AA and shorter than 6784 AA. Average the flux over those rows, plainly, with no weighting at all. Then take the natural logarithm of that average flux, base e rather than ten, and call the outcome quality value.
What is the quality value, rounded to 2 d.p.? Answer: -0.32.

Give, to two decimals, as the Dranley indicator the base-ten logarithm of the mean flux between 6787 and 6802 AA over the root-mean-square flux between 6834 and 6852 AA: 0.00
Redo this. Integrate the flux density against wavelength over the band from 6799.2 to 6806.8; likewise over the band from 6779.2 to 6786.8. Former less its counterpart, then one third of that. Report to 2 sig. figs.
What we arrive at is 0.17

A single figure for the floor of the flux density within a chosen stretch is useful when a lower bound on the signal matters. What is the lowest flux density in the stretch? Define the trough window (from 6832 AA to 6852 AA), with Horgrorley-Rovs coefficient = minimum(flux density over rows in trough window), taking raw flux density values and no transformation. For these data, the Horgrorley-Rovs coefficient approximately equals 0.654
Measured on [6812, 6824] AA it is 0.7055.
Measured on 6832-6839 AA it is 0.6729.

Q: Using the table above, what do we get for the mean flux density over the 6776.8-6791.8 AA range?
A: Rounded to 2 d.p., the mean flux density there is 0.74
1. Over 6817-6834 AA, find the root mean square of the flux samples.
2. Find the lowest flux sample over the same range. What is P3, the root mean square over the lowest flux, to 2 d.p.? 1.07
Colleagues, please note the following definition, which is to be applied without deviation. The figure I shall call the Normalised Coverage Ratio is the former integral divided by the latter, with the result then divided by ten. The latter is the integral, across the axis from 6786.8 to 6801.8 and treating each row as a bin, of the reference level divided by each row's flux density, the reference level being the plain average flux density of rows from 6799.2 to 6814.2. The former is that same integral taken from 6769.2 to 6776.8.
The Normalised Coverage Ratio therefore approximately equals 0.055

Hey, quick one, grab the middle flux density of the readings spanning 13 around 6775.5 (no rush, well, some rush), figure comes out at 0.70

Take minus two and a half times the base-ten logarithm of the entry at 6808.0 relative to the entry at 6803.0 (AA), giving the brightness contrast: -0.23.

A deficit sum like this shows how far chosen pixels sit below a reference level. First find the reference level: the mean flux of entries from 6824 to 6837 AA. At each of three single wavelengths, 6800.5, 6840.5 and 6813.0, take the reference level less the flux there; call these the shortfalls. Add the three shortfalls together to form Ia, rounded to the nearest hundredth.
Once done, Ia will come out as -0.05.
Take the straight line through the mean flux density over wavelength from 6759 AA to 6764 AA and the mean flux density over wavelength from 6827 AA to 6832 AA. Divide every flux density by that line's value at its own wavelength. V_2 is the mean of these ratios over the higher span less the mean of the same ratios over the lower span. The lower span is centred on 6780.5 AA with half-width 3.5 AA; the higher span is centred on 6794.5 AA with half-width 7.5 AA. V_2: -0.10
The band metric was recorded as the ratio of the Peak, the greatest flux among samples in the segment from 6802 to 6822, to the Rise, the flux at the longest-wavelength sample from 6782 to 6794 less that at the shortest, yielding -15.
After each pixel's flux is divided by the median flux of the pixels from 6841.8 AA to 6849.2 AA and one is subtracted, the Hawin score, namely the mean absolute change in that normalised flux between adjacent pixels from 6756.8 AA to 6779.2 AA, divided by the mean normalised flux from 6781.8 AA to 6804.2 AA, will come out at 1.6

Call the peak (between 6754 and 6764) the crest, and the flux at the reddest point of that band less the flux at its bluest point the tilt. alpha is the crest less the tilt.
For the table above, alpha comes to 1.01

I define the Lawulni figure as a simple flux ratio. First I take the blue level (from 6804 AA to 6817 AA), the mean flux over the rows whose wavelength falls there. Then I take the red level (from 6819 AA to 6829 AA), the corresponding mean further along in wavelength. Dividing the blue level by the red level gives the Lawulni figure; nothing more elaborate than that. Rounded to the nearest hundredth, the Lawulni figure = 1.13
